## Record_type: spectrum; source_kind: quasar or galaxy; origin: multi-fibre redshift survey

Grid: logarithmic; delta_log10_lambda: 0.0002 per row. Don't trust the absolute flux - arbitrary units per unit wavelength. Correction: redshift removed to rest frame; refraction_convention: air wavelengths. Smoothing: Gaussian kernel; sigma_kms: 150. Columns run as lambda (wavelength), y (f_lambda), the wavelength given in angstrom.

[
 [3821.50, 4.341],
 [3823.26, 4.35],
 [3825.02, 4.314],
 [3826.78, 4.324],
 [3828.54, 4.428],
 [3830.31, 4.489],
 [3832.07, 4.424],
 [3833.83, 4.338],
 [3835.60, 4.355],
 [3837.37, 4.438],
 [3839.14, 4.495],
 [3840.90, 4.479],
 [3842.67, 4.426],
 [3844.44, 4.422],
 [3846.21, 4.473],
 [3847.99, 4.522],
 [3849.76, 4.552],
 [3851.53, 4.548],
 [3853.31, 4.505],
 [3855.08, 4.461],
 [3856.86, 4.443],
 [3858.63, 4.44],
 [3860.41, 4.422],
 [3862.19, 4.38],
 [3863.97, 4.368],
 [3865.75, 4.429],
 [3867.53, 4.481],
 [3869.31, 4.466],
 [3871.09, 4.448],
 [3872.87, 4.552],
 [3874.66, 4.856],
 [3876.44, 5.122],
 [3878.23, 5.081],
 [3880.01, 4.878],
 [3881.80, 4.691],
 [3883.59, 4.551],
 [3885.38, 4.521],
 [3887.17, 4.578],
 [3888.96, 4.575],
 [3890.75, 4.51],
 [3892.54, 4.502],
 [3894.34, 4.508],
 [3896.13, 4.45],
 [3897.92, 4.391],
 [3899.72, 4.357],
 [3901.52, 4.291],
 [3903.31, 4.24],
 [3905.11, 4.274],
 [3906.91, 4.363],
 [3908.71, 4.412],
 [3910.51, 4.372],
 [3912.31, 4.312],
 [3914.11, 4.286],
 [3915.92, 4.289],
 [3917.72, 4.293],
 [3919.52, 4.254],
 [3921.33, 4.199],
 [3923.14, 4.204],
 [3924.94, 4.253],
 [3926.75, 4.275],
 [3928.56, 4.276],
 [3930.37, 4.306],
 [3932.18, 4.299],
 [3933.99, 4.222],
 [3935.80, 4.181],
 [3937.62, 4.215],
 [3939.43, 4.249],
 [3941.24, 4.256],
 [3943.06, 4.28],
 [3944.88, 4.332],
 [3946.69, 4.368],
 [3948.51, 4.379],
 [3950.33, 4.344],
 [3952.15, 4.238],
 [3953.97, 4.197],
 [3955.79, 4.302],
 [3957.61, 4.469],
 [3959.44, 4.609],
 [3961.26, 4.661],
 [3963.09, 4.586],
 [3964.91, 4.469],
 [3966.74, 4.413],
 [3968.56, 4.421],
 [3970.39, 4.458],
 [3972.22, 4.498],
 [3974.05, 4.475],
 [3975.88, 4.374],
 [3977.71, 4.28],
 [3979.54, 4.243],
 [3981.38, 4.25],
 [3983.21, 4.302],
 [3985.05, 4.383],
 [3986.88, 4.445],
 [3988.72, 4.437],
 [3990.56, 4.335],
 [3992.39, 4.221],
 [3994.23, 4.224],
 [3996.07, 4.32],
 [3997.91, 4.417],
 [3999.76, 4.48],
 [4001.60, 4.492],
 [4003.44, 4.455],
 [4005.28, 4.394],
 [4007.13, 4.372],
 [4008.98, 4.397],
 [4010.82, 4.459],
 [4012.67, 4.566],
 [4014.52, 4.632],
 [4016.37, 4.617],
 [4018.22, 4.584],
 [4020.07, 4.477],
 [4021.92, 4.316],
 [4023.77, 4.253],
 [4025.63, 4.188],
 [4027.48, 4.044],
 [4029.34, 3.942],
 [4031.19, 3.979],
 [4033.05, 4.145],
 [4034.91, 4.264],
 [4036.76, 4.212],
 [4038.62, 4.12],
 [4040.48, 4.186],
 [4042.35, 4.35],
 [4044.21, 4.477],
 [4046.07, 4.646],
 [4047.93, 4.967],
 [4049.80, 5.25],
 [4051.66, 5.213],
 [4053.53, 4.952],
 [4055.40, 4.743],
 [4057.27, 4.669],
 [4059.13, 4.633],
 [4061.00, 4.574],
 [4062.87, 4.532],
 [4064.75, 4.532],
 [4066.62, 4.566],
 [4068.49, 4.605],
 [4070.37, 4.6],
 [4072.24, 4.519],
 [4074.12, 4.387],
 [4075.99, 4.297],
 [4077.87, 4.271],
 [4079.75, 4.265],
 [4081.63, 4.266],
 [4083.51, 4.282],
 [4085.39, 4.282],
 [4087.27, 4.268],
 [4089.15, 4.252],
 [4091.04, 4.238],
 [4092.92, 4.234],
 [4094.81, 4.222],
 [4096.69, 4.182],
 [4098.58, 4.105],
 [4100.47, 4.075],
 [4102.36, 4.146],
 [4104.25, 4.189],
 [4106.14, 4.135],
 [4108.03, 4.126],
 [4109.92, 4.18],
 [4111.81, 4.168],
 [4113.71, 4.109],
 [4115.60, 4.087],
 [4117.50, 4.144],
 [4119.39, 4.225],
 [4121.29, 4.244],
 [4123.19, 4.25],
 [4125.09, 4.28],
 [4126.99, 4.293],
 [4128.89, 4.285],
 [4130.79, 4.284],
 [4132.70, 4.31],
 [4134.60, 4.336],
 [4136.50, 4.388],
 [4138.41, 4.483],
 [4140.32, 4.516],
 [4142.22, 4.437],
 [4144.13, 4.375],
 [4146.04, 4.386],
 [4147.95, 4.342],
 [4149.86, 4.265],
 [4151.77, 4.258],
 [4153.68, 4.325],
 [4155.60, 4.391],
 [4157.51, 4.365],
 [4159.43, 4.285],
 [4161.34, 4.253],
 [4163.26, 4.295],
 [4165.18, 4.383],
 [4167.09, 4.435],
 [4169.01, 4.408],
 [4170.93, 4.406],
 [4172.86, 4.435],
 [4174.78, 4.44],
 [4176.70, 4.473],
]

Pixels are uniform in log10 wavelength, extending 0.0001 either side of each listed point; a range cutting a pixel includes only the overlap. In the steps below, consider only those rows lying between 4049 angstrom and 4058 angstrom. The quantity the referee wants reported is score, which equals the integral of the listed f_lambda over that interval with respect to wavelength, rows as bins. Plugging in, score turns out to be 45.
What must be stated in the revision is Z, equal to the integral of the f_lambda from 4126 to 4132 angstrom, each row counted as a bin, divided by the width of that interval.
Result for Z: 4.29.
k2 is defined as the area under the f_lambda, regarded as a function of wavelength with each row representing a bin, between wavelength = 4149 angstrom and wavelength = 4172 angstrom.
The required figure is 100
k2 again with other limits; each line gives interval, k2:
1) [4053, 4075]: 101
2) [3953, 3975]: 98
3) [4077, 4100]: 97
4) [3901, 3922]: 90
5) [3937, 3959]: 95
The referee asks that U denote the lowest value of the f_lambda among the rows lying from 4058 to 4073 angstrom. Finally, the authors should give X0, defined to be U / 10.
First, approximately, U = 4.519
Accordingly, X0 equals 0.452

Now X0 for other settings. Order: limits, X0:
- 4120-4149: 0.424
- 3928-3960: 0.418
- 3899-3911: 0.424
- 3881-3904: 0.424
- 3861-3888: 0.437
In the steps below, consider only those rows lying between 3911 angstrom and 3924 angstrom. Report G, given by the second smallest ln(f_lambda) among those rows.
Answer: 1.44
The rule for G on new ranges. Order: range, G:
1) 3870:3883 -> 1.52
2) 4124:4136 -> 1.45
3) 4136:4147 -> 1.48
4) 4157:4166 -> 1.46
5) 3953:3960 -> 1.46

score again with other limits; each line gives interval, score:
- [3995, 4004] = 40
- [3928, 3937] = 38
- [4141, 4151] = 44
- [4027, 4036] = 37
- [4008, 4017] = 41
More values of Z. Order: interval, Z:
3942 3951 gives 4.34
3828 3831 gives 4.45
